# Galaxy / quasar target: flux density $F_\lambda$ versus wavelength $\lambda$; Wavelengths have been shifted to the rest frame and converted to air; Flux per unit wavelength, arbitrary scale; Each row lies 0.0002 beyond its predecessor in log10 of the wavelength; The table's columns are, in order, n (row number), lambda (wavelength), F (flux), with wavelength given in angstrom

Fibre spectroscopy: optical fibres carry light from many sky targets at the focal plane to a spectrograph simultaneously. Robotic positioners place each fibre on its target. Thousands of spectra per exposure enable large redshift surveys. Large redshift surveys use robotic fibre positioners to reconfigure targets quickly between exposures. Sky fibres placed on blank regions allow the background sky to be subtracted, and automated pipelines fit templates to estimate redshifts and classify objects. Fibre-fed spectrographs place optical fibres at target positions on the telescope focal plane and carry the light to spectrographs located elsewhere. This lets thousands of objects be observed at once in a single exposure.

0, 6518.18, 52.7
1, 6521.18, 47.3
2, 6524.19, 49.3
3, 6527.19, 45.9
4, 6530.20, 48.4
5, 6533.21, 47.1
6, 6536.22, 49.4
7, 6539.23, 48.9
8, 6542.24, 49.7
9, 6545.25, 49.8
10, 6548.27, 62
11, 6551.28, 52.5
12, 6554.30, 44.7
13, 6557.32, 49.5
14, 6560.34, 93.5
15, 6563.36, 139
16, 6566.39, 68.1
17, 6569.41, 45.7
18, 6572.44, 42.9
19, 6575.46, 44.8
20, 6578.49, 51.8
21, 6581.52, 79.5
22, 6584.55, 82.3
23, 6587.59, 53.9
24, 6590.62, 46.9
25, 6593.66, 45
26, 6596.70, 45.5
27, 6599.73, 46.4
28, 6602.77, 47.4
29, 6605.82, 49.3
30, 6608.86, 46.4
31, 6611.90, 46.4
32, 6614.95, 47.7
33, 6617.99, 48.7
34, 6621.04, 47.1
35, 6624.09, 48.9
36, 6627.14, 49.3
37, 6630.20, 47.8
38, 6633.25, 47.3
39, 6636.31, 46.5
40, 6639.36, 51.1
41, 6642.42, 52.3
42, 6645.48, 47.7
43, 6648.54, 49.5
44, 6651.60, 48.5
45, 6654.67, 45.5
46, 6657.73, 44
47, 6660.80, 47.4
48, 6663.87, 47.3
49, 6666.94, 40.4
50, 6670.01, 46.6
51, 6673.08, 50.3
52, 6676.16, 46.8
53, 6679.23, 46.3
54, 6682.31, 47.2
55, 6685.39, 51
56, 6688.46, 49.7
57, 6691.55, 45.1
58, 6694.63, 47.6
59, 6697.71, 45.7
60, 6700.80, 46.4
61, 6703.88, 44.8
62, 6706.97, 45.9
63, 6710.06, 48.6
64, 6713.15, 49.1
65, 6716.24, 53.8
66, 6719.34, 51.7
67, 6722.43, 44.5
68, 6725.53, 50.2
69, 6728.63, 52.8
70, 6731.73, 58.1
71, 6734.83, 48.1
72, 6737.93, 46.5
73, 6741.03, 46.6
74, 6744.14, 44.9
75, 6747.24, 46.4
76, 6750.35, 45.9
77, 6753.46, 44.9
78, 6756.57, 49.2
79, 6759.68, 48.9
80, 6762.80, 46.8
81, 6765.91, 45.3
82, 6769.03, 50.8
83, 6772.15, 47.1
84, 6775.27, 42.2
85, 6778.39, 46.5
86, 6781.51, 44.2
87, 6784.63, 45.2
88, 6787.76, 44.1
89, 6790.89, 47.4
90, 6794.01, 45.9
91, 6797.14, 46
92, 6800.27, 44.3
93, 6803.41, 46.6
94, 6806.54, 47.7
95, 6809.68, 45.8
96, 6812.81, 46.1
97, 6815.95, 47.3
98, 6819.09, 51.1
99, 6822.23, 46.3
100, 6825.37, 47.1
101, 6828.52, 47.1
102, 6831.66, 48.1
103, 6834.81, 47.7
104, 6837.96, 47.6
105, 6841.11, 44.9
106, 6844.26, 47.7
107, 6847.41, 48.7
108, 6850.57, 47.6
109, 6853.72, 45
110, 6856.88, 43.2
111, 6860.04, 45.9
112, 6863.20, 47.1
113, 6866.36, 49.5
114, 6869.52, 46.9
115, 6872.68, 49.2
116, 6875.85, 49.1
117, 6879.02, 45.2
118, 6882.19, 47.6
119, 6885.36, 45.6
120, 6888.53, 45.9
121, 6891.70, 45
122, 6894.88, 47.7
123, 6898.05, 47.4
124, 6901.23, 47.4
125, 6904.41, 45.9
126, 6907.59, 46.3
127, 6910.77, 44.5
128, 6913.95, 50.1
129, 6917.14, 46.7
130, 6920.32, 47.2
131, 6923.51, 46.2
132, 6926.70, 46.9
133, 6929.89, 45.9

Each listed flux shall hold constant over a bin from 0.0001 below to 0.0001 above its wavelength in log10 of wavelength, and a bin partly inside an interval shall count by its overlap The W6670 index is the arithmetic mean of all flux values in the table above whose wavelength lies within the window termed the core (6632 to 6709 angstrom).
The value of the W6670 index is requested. 47.2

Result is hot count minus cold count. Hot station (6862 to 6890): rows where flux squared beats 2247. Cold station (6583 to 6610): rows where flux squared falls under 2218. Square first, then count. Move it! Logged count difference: -1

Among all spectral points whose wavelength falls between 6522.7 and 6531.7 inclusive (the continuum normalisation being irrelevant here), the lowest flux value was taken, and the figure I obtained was 45.9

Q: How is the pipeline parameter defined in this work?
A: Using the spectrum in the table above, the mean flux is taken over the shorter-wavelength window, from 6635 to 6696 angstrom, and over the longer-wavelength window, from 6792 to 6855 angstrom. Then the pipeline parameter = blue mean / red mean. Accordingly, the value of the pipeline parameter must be 1.01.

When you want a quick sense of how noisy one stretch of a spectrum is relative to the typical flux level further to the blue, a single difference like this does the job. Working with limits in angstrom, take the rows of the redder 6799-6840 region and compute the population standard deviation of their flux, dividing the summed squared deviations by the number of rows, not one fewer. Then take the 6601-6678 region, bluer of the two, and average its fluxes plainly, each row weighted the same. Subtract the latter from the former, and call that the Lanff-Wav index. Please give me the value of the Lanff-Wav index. -46.1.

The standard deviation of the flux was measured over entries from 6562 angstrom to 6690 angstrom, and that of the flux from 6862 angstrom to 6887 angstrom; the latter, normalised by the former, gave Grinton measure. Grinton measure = 0.10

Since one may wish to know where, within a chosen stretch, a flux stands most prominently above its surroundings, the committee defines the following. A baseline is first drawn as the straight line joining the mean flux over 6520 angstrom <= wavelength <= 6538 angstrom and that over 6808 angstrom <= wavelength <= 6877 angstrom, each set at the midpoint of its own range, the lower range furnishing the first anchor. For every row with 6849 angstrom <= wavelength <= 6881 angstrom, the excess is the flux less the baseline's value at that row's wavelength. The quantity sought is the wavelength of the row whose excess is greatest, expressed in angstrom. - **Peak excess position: 6866.36 angstrom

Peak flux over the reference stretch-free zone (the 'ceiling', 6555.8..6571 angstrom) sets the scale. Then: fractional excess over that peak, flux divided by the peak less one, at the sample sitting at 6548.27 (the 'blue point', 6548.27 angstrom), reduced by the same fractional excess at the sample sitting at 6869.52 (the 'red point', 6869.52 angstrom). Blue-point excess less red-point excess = 0.109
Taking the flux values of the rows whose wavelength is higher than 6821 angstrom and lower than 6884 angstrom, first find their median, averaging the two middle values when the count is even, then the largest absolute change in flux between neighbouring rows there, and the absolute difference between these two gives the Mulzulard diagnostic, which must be 43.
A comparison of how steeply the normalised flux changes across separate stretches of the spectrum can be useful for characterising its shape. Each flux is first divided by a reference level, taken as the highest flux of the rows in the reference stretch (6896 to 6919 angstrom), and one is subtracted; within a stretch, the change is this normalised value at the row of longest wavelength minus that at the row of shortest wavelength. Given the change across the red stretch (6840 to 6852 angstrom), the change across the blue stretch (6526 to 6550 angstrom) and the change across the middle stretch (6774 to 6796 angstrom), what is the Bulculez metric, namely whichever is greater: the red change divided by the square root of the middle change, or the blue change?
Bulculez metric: 0.32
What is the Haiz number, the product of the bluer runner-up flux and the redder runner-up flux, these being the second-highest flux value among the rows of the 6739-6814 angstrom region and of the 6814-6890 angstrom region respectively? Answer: 2435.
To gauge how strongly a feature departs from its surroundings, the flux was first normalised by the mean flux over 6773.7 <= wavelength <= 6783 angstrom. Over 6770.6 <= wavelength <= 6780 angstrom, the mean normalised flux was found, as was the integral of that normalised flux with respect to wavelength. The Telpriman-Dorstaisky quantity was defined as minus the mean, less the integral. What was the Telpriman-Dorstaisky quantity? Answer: -10.6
